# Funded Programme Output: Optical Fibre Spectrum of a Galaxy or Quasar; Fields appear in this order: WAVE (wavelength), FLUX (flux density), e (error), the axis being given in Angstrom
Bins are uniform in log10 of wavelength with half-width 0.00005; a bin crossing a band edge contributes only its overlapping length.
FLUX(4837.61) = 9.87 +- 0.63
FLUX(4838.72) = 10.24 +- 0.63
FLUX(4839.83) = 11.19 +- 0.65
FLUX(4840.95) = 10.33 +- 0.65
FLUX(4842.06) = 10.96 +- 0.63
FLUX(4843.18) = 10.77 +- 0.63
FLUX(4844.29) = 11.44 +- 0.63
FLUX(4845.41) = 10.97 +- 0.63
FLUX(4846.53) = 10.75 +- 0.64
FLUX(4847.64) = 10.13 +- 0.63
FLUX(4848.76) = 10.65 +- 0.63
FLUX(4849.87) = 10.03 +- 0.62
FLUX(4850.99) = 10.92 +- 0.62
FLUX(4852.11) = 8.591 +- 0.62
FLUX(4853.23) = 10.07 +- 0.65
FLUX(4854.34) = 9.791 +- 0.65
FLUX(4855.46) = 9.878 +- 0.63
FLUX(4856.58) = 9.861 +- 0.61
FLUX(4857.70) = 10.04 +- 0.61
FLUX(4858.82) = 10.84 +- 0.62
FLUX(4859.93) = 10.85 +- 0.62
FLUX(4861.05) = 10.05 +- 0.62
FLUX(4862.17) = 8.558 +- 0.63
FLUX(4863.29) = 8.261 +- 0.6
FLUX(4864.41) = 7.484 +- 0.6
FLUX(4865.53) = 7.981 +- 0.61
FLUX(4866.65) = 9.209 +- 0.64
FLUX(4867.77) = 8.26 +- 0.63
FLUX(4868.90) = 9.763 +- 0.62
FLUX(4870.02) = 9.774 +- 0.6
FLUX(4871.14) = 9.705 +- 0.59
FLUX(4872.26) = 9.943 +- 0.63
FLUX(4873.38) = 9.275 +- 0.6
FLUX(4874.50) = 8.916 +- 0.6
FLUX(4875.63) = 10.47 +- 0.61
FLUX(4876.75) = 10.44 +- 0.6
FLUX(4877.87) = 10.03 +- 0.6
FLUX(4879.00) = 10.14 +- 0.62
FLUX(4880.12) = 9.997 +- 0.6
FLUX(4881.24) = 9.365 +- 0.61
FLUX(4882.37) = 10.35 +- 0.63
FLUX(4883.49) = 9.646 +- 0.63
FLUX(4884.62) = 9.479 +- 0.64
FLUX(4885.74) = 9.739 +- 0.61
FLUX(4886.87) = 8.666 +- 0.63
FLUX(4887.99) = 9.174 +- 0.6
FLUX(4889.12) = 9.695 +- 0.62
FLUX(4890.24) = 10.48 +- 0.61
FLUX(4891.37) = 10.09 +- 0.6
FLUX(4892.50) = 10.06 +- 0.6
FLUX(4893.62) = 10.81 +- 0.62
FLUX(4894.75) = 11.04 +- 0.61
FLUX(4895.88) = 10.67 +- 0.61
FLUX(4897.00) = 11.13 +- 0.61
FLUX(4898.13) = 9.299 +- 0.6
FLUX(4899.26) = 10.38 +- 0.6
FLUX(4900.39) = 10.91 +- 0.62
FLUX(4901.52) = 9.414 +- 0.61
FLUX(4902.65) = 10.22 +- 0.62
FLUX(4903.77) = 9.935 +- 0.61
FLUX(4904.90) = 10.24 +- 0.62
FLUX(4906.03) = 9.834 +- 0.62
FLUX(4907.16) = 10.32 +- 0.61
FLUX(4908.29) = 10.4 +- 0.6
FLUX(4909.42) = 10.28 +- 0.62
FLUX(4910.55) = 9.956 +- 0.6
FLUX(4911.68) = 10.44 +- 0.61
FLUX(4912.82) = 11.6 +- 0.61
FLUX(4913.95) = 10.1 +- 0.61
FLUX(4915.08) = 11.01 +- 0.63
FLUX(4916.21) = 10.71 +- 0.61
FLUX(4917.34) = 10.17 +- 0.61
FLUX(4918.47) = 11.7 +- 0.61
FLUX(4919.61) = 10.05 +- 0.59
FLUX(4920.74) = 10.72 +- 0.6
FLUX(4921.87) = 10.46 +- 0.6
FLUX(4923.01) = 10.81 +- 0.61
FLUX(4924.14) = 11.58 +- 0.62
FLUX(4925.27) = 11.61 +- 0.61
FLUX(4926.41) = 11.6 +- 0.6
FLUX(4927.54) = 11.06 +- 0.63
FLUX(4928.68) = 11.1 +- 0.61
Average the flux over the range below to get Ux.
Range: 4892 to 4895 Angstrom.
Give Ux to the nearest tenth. 10.6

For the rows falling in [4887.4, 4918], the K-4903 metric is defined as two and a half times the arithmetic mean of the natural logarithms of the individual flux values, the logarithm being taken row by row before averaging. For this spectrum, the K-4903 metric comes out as 5.83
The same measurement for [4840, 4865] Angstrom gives 5.76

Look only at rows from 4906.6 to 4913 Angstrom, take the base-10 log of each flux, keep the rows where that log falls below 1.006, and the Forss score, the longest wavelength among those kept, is 4910.55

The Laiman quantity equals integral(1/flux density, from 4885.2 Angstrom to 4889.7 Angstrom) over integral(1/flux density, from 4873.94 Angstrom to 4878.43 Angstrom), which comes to 1.07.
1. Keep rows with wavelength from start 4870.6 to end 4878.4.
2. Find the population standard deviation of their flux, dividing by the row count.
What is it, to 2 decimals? 0.53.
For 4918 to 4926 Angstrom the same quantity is 0.60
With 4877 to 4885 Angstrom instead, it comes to 0.34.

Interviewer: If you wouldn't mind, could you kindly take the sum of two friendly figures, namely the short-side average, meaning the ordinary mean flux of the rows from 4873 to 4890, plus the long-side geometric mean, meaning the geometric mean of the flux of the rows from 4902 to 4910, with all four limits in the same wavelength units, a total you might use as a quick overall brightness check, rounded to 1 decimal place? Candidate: 19.9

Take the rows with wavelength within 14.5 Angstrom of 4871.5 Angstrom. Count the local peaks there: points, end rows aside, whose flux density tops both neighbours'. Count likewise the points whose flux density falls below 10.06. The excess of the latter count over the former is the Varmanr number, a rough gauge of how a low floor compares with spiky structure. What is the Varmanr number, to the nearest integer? 13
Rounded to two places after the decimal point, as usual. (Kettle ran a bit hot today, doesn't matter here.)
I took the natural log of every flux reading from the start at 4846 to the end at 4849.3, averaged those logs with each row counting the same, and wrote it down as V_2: 2.35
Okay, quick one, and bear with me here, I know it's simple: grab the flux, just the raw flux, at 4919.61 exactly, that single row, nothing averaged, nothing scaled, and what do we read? 10.05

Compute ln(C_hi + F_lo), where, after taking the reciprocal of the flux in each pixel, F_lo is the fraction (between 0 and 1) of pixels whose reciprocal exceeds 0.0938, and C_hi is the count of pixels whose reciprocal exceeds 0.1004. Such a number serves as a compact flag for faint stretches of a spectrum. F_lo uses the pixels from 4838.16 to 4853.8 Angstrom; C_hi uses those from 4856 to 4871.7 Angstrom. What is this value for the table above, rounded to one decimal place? 2.4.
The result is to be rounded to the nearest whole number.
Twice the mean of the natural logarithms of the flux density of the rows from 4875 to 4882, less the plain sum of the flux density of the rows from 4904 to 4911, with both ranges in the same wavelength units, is -56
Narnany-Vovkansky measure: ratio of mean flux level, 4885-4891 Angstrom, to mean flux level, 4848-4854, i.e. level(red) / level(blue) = 0.95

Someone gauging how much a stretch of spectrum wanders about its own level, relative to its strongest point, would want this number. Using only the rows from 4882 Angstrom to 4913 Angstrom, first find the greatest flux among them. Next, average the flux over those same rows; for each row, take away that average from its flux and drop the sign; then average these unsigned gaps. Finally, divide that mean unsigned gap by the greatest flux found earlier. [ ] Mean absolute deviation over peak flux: 0.043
